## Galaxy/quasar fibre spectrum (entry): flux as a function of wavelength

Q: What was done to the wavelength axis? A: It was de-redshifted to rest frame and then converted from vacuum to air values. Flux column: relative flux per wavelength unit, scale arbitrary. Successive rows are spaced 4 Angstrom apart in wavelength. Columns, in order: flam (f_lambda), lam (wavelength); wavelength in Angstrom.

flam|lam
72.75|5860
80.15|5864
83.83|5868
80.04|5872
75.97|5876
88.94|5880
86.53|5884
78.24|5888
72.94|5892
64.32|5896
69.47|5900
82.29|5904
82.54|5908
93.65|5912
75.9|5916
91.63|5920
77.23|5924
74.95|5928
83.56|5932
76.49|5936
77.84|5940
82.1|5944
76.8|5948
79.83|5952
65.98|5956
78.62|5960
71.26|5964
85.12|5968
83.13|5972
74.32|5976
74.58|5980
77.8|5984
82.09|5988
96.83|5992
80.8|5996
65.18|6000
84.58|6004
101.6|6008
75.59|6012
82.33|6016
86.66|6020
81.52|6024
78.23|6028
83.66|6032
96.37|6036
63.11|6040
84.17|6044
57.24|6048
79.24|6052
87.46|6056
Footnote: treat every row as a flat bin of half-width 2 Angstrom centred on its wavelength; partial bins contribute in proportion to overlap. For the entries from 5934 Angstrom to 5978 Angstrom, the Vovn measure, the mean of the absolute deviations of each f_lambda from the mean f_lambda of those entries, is 4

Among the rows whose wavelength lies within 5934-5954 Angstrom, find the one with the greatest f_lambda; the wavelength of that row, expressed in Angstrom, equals 5944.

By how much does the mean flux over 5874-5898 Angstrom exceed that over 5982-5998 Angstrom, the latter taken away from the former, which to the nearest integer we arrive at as -7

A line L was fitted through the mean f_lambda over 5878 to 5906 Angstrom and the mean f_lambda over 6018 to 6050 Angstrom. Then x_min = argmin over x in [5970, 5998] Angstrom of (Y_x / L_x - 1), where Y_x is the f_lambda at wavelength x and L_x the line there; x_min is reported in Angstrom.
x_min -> 5976 Angstrom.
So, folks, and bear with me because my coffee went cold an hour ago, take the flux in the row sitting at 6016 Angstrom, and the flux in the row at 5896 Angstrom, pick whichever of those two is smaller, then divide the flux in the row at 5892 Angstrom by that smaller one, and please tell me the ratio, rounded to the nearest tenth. 1.1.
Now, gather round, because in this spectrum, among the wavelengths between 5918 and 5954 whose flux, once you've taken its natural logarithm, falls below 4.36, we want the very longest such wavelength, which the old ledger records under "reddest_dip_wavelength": 5948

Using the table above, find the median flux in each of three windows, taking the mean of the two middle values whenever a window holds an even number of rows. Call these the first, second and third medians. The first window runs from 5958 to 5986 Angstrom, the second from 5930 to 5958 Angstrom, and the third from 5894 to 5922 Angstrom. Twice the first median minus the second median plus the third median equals 160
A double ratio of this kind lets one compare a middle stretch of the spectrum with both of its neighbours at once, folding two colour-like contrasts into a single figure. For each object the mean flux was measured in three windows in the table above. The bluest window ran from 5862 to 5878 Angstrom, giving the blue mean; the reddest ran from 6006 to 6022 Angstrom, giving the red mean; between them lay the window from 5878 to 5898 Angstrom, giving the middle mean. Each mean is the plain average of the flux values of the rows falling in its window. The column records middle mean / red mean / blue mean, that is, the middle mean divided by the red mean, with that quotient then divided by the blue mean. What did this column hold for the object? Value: 0.0113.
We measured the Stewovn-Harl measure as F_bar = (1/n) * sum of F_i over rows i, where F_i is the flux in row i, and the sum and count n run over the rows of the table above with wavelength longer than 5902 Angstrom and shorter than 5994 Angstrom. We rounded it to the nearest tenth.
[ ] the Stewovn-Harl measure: 80.2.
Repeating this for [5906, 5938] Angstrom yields 82.0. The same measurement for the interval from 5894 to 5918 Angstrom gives 78.0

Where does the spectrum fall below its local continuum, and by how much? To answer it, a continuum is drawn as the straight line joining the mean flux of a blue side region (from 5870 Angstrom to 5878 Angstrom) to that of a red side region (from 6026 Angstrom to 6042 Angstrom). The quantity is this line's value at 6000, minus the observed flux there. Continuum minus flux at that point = 15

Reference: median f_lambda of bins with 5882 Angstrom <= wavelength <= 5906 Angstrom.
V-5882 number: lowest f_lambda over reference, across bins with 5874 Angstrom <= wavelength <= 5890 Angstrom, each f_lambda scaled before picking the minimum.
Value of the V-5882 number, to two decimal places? 1.01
